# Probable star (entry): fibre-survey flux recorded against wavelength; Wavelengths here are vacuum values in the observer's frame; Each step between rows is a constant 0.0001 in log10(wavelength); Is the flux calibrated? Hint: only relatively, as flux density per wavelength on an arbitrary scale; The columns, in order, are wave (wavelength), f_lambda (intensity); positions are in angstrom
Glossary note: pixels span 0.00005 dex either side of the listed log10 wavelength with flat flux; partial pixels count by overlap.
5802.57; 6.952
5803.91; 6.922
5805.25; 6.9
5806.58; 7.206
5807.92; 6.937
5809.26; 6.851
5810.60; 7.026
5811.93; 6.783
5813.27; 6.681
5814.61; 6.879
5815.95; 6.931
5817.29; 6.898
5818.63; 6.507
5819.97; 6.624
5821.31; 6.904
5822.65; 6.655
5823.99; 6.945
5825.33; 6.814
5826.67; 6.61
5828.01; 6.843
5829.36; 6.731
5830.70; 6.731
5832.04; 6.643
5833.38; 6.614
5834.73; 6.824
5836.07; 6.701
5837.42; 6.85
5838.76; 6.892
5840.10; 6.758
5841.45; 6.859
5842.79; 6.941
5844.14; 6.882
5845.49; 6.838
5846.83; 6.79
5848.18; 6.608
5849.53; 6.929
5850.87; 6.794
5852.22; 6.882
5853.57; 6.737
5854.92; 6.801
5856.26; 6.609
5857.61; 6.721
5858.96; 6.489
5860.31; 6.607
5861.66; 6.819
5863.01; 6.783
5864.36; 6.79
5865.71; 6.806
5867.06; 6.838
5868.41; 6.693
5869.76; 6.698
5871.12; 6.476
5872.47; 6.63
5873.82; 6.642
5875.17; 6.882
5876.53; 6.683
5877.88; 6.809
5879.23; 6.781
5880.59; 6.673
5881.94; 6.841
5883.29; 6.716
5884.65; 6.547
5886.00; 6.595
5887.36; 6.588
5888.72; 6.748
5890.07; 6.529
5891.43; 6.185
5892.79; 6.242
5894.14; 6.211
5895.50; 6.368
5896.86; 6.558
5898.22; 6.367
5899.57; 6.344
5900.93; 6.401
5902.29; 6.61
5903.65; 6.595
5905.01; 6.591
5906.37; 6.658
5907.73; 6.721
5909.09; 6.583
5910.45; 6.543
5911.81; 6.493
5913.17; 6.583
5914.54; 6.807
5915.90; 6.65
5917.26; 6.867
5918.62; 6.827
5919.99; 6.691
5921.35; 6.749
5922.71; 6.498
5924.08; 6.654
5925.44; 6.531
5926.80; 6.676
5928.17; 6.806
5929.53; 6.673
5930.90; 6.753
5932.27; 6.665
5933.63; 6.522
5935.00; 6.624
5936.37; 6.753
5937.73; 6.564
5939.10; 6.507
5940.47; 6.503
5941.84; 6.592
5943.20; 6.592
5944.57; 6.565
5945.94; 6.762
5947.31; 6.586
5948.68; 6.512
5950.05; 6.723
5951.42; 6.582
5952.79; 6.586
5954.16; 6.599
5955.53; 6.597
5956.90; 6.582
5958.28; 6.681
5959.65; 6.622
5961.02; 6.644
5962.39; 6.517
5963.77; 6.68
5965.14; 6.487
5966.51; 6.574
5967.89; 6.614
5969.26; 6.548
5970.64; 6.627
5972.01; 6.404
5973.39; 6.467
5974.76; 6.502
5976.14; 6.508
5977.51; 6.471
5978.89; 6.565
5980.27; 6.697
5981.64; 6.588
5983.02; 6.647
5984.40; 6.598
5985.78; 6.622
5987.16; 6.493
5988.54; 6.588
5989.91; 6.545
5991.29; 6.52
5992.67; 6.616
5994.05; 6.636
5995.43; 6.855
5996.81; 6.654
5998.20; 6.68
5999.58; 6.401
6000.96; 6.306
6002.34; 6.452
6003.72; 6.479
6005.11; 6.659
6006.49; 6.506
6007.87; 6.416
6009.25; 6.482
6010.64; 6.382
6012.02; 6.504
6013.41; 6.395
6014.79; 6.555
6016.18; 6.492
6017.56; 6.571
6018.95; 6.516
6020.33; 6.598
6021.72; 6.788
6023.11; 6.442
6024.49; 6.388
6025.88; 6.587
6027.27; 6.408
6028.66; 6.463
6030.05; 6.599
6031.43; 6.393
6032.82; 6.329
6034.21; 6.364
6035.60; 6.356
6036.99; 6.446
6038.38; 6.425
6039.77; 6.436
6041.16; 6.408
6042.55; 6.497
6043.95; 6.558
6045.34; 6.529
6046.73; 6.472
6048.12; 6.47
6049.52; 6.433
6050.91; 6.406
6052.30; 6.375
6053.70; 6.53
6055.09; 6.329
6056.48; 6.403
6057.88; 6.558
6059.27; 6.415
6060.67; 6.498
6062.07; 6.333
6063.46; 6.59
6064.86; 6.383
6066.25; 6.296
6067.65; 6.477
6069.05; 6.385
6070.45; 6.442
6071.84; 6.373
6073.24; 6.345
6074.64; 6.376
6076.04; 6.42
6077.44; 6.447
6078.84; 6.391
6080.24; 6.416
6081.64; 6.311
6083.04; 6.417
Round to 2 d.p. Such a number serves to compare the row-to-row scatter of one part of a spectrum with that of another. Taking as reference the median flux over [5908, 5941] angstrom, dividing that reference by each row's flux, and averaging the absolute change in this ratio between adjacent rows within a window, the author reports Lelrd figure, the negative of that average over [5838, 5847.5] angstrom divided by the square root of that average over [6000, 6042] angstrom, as -0.09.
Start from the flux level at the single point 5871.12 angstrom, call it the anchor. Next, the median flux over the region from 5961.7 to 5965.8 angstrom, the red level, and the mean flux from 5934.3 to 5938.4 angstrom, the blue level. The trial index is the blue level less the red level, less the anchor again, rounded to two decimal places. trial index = -6.35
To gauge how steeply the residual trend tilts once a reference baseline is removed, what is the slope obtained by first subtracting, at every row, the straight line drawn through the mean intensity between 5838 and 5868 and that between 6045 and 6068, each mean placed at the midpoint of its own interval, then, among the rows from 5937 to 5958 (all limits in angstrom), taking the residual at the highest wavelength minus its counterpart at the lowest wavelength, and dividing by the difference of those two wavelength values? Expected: 0.003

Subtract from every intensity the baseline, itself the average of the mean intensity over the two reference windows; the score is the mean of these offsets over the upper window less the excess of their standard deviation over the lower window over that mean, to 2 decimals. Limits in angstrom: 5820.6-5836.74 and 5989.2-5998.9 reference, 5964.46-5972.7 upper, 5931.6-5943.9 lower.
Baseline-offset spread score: -0.39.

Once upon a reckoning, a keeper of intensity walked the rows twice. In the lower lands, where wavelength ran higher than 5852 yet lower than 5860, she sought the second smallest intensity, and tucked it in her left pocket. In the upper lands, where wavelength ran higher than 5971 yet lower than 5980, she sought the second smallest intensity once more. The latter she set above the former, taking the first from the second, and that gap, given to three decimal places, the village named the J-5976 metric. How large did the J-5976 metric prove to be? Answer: -0.142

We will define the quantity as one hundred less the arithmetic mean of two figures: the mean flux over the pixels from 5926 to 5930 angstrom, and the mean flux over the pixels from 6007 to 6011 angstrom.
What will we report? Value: 93.4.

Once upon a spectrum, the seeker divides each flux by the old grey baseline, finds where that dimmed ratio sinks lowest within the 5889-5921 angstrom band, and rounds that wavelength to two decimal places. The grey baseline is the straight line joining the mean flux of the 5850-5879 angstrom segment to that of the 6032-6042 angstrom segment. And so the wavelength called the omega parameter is 5891.43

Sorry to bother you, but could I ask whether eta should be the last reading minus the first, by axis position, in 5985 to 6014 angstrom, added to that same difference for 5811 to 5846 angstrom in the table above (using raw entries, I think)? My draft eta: -0.17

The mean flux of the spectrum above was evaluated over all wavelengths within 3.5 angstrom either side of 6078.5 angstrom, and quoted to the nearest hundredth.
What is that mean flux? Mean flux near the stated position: 6.40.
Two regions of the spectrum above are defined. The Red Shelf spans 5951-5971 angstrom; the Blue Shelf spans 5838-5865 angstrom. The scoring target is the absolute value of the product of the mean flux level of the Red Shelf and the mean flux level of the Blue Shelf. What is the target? 44.7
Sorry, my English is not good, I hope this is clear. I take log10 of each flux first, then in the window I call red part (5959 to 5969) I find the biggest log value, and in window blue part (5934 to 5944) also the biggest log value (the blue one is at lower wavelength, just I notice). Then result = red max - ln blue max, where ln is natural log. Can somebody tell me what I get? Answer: 1.01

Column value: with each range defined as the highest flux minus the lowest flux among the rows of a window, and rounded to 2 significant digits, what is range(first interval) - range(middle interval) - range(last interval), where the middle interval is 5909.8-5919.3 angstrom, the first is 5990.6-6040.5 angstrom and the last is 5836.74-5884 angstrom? -0.29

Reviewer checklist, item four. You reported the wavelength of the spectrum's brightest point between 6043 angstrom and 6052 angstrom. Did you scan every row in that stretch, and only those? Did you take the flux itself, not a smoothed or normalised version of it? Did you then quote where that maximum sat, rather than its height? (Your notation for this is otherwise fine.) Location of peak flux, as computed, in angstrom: 6043.95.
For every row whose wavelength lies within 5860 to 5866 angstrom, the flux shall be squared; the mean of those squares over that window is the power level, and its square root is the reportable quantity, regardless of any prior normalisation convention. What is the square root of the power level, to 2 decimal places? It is 6.76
